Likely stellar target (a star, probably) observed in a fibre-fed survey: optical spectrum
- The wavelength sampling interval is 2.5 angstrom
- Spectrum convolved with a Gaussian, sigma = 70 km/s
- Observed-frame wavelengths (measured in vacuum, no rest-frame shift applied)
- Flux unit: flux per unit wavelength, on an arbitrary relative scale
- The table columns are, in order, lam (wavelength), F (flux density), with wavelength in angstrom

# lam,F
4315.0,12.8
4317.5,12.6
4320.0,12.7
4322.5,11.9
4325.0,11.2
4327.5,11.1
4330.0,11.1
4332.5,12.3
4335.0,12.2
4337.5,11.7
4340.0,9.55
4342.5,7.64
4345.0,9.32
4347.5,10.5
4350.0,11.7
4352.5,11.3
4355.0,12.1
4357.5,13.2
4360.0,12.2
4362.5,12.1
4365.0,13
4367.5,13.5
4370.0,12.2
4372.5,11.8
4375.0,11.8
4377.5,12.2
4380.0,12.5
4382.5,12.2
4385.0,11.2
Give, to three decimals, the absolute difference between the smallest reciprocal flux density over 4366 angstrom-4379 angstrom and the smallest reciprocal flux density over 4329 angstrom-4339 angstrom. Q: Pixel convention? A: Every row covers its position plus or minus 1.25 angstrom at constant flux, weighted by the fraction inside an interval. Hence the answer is 0.007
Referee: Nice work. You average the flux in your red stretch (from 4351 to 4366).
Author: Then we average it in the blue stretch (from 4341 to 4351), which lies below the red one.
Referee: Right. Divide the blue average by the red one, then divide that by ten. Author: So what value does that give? 0.079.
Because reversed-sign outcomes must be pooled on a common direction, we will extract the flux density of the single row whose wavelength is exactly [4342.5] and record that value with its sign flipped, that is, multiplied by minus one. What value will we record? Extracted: -7.6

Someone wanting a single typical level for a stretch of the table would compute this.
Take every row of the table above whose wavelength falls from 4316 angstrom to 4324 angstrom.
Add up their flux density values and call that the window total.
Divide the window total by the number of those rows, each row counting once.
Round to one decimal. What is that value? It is 12.4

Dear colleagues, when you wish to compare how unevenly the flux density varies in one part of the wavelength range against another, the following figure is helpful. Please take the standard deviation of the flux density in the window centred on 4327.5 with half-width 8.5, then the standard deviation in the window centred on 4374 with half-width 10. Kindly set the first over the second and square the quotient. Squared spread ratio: 1.2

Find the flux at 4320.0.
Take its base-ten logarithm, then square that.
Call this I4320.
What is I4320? 1.22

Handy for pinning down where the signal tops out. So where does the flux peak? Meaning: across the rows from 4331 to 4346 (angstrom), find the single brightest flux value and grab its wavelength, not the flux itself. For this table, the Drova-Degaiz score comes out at 4332.5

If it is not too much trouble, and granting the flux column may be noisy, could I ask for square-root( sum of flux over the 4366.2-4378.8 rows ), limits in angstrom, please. 7.84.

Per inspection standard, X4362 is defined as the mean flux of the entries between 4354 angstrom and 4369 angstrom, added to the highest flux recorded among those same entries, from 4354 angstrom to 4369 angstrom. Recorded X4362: 26.2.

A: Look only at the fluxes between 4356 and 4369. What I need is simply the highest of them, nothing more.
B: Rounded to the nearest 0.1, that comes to 13.5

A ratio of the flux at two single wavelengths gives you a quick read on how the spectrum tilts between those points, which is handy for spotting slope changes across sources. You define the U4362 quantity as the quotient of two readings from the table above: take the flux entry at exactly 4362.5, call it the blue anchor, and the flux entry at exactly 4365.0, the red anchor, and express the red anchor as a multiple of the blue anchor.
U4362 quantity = 1.07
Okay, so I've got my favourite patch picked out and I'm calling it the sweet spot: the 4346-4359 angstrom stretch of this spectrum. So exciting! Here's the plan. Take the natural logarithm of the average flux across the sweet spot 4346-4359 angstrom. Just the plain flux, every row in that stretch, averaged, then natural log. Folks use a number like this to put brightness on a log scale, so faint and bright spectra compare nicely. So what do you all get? 2.46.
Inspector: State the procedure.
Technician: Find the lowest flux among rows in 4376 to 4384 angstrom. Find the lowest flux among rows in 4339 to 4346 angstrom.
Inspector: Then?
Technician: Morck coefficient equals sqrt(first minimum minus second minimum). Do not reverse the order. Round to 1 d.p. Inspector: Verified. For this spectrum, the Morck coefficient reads 2.1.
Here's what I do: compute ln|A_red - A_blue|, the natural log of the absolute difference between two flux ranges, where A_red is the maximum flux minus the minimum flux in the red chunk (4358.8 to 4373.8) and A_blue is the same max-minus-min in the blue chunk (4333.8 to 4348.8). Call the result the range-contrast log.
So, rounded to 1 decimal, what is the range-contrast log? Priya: 1.1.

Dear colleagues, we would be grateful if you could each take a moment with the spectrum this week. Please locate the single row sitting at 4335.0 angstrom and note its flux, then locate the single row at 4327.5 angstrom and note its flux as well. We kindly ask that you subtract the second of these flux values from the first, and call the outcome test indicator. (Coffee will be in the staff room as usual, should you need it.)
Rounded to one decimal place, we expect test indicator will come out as 1.1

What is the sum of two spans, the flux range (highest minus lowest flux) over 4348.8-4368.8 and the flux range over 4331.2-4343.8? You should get 6.9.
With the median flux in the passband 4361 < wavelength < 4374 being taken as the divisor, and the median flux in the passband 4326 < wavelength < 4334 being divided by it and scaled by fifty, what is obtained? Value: 45.5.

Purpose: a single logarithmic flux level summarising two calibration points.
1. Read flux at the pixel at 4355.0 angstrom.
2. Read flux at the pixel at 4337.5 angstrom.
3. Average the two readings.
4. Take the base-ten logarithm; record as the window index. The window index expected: 1.076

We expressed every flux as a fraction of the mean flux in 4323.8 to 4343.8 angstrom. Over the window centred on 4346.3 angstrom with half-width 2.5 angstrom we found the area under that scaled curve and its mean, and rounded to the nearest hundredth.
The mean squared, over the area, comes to 0.18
